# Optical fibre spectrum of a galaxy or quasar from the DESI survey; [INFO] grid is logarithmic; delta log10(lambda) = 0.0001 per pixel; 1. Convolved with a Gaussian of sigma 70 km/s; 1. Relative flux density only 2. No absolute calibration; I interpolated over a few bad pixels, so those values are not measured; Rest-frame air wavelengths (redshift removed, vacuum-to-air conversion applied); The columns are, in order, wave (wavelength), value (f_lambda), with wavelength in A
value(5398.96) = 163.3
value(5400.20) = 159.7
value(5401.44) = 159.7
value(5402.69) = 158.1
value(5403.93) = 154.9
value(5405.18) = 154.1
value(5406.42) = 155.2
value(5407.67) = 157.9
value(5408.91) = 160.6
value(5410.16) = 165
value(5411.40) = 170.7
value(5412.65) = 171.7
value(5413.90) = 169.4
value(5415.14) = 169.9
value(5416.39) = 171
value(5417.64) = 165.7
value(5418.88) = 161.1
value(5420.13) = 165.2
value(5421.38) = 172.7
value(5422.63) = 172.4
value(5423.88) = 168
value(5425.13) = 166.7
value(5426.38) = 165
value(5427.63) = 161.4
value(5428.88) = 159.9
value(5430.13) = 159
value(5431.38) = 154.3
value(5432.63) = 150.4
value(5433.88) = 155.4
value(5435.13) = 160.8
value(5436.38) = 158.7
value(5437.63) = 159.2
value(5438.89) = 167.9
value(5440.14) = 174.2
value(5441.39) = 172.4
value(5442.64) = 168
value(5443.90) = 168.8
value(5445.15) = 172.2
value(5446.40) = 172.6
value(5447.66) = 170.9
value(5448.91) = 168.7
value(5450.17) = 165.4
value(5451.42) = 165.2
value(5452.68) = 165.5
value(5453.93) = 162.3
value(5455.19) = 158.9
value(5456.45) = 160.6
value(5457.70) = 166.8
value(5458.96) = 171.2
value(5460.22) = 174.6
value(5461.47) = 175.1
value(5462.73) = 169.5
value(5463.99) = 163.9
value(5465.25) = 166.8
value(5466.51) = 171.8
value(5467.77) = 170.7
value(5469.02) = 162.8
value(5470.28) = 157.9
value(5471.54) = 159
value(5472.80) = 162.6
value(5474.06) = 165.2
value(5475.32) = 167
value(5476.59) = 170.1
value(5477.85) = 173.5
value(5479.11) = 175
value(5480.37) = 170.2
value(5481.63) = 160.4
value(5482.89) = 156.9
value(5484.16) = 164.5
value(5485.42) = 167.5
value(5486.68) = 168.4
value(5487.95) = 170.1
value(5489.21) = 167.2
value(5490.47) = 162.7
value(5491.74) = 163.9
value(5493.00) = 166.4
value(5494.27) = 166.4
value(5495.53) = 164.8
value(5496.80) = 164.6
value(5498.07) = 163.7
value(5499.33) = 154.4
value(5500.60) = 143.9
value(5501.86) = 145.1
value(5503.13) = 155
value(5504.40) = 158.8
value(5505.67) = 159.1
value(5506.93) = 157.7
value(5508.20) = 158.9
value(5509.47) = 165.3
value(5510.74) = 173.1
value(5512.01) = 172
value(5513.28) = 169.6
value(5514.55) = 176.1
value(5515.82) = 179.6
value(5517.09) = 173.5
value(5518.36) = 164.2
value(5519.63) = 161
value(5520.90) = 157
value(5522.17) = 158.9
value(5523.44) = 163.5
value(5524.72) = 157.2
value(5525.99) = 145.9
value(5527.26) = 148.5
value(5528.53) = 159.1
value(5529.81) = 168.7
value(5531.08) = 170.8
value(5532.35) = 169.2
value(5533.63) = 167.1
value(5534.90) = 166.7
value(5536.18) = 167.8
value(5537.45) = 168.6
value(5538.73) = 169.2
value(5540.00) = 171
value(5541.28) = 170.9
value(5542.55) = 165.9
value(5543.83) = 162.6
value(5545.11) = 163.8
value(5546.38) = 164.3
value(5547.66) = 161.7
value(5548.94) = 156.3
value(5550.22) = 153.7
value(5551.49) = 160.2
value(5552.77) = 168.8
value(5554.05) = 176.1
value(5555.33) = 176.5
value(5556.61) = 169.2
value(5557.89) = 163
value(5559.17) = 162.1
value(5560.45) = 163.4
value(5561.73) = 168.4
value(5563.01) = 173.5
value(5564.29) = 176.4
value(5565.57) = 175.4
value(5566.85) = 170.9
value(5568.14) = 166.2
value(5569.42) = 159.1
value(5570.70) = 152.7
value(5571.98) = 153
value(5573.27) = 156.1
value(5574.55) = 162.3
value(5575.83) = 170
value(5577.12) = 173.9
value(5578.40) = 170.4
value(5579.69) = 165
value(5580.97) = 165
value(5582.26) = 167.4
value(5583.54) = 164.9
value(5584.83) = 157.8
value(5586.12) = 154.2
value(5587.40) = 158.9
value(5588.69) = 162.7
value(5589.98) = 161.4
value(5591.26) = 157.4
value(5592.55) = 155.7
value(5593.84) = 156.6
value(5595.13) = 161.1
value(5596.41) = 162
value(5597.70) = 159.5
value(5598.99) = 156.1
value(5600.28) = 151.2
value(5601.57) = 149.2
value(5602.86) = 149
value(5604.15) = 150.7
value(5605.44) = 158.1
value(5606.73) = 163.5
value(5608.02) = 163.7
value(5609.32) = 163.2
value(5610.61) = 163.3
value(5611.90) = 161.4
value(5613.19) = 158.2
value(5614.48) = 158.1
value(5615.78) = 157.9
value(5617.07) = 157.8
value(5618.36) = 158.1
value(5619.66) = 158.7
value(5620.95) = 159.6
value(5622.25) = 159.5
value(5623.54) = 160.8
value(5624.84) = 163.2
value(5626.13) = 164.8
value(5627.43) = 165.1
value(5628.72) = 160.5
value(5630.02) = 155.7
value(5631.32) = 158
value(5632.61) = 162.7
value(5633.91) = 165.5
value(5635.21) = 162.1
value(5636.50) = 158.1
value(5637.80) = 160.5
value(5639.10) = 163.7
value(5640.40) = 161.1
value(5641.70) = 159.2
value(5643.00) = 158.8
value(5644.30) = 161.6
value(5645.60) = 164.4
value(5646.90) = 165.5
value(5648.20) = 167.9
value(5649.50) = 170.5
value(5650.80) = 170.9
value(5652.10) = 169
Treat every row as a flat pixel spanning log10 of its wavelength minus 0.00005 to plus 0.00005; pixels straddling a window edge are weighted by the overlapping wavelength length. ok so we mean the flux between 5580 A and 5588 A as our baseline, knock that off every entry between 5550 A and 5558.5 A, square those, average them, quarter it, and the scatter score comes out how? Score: 22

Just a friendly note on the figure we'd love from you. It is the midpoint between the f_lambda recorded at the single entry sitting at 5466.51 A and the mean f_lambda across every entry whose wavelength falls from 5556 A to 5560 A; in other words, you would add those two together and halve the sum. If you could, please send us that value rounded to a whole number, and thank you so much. 168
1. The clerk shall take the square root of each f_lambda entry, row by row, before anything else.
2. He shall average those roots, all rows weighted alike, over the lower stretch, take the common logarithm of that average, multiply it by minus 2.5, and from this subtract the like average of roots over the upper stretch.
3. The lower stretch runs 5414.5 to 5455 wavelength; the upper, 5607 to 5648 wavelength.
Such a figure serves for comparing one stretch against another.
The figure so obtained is -15.5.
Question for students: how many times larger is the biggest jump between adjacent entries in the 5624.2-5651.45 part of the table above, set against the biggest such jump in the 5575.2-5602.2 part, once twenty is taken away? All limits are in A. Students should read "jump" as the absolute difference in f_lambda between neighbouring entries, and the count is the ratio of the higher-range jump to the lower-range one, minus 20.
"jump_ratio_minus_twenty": -19.3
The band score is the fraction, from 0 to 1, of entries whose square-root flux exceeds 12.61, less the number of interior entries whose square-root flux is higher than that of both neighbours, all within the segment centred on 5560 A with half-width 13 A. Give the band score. -1.2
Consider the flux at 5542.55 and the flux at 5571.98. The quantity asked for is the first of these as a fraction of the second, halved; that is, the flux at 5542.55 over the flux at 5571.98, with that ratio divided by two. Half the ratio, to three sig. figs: 0.542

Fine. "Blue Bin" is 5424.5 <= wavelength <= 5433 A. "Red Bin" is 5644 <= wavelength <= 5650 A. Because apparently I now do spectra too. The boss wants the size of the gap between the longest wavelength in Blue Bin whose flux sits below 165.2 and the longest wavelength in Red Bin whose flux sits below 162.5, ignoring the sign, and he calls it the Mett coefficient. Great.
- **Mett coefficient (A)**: 211.7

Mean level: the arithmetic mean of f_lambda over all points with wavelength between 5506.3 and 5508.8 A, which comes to 158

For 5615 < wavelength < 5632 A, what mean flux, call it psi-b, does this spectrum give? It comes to 160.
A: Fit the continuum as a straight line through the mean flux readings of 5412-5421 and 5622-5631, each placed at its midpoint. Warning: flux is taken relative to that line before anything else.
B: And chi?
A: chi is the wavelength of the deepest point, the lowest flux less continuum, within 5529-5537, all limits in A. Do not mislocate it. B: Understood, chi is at 5534.90 A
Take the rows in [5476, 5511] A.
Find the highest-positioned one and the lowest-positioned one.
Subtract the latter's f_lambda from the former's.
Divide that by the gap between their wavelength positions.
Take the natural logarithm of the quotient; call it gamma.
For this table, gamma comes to -2.4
